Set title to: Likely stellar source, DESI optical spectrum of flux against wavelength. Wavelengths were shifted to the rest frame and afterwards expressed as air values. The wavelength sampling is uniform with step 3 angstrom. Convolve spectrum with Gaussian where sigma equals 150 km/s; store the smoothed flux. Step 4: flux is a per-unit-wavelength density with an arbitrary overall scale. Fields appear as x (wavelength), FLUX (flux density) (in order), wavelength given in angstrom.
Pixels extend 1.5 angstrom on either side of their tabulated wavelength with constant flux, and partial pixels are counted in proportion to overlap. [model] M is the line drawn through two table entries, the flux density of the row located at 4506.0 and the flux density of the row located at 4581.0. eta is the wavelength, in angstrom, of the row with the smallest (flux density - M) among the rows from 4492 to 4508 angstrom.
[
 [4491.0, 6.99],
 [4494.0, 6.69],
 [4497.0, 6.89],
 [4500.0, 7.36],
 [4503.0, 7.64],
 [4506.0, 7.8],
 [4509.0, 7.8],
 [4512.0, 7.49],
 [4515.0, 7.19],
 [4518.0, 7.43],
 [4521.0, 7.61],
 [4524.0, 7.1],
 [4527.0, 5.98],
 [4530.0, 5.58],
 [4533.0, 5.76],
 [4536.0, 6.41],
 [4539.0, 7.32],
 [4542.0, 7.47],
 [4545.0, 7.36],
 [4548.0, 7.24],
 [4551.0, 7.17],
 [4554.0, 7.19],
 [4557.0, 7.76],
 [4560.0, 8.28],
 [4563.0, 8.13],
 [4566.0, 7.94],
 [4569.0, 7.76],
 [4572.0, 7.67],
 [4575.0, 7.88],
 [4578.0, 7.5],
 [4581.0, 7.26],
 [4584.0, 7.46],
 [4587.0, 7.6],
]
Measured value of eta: 4494.0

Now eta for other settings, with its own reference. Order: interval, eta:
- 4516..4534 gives 4530.0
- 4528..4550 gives 4530.0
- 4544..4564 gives 4551.0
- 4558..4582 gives 4581.0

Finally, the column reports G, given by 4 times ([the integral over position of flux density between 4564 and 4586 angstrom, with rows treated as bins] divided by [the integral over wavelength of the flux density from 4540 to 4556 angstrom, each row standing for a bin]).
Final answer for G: 6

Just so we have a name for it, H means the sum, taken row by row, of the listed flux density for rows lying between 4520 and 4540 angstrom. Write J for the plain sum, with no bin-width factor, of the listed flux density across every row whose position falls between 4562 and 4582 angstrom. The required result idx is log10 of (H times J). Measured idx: 3.39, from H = 46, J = 54.1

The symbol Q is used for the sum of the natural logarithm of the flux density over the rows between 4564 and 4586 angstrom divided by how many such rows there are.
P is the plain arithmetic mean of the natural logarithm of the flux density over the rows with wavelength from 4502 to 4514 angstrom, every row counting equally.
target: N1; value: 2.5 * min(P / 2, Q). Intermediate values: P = 2.04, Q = 2.03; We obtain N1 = 2.55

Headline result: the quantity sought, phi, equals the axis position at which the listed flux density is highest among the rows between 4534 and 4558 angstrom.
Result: 4557.0 angstrom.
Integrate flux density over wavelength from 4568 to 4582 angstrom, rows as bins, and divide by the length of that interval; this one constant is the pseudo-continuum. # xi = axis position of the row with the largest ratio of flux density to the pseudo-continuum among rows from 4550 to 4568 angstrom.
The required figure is 4560.0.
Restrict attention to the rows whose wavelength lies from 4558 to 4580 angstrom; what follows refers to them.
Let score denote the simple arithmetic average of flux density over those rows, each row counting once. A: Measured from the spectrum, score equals 7.9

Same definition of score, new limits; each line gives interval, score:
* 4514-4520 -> 7.3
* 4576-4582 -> 7.4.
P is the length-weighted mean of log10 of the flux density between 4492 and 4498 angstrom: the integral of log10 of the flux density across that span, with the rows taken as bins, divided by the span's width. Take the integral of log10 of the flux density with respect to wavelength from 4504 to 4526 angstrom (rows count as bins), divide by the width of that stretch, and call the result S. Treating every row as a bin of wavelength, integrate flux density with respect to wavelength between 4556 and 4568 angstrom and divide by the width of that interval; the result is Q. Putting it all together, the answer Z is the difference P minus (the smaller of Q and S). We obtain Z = -0.04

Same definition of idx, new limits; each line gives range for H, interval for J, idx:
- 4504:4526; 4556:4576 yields 3.46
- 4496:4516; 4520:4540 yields 3.38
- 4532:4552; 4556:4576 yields 3.43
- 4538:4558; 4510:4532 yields 3.40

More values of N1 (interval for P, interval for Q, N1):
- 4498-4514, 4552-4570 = 2.54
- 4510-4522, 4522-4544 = 2.51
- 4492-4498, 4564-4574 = 2.39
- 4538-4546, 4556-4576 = 2.50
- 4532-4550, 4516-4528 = 2.41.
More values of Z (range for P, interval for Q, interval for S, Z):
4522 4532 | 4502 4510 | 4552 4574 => -0.10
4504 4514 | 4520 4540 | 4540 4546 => 0.01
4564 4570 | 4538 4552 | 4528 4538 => 0.12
